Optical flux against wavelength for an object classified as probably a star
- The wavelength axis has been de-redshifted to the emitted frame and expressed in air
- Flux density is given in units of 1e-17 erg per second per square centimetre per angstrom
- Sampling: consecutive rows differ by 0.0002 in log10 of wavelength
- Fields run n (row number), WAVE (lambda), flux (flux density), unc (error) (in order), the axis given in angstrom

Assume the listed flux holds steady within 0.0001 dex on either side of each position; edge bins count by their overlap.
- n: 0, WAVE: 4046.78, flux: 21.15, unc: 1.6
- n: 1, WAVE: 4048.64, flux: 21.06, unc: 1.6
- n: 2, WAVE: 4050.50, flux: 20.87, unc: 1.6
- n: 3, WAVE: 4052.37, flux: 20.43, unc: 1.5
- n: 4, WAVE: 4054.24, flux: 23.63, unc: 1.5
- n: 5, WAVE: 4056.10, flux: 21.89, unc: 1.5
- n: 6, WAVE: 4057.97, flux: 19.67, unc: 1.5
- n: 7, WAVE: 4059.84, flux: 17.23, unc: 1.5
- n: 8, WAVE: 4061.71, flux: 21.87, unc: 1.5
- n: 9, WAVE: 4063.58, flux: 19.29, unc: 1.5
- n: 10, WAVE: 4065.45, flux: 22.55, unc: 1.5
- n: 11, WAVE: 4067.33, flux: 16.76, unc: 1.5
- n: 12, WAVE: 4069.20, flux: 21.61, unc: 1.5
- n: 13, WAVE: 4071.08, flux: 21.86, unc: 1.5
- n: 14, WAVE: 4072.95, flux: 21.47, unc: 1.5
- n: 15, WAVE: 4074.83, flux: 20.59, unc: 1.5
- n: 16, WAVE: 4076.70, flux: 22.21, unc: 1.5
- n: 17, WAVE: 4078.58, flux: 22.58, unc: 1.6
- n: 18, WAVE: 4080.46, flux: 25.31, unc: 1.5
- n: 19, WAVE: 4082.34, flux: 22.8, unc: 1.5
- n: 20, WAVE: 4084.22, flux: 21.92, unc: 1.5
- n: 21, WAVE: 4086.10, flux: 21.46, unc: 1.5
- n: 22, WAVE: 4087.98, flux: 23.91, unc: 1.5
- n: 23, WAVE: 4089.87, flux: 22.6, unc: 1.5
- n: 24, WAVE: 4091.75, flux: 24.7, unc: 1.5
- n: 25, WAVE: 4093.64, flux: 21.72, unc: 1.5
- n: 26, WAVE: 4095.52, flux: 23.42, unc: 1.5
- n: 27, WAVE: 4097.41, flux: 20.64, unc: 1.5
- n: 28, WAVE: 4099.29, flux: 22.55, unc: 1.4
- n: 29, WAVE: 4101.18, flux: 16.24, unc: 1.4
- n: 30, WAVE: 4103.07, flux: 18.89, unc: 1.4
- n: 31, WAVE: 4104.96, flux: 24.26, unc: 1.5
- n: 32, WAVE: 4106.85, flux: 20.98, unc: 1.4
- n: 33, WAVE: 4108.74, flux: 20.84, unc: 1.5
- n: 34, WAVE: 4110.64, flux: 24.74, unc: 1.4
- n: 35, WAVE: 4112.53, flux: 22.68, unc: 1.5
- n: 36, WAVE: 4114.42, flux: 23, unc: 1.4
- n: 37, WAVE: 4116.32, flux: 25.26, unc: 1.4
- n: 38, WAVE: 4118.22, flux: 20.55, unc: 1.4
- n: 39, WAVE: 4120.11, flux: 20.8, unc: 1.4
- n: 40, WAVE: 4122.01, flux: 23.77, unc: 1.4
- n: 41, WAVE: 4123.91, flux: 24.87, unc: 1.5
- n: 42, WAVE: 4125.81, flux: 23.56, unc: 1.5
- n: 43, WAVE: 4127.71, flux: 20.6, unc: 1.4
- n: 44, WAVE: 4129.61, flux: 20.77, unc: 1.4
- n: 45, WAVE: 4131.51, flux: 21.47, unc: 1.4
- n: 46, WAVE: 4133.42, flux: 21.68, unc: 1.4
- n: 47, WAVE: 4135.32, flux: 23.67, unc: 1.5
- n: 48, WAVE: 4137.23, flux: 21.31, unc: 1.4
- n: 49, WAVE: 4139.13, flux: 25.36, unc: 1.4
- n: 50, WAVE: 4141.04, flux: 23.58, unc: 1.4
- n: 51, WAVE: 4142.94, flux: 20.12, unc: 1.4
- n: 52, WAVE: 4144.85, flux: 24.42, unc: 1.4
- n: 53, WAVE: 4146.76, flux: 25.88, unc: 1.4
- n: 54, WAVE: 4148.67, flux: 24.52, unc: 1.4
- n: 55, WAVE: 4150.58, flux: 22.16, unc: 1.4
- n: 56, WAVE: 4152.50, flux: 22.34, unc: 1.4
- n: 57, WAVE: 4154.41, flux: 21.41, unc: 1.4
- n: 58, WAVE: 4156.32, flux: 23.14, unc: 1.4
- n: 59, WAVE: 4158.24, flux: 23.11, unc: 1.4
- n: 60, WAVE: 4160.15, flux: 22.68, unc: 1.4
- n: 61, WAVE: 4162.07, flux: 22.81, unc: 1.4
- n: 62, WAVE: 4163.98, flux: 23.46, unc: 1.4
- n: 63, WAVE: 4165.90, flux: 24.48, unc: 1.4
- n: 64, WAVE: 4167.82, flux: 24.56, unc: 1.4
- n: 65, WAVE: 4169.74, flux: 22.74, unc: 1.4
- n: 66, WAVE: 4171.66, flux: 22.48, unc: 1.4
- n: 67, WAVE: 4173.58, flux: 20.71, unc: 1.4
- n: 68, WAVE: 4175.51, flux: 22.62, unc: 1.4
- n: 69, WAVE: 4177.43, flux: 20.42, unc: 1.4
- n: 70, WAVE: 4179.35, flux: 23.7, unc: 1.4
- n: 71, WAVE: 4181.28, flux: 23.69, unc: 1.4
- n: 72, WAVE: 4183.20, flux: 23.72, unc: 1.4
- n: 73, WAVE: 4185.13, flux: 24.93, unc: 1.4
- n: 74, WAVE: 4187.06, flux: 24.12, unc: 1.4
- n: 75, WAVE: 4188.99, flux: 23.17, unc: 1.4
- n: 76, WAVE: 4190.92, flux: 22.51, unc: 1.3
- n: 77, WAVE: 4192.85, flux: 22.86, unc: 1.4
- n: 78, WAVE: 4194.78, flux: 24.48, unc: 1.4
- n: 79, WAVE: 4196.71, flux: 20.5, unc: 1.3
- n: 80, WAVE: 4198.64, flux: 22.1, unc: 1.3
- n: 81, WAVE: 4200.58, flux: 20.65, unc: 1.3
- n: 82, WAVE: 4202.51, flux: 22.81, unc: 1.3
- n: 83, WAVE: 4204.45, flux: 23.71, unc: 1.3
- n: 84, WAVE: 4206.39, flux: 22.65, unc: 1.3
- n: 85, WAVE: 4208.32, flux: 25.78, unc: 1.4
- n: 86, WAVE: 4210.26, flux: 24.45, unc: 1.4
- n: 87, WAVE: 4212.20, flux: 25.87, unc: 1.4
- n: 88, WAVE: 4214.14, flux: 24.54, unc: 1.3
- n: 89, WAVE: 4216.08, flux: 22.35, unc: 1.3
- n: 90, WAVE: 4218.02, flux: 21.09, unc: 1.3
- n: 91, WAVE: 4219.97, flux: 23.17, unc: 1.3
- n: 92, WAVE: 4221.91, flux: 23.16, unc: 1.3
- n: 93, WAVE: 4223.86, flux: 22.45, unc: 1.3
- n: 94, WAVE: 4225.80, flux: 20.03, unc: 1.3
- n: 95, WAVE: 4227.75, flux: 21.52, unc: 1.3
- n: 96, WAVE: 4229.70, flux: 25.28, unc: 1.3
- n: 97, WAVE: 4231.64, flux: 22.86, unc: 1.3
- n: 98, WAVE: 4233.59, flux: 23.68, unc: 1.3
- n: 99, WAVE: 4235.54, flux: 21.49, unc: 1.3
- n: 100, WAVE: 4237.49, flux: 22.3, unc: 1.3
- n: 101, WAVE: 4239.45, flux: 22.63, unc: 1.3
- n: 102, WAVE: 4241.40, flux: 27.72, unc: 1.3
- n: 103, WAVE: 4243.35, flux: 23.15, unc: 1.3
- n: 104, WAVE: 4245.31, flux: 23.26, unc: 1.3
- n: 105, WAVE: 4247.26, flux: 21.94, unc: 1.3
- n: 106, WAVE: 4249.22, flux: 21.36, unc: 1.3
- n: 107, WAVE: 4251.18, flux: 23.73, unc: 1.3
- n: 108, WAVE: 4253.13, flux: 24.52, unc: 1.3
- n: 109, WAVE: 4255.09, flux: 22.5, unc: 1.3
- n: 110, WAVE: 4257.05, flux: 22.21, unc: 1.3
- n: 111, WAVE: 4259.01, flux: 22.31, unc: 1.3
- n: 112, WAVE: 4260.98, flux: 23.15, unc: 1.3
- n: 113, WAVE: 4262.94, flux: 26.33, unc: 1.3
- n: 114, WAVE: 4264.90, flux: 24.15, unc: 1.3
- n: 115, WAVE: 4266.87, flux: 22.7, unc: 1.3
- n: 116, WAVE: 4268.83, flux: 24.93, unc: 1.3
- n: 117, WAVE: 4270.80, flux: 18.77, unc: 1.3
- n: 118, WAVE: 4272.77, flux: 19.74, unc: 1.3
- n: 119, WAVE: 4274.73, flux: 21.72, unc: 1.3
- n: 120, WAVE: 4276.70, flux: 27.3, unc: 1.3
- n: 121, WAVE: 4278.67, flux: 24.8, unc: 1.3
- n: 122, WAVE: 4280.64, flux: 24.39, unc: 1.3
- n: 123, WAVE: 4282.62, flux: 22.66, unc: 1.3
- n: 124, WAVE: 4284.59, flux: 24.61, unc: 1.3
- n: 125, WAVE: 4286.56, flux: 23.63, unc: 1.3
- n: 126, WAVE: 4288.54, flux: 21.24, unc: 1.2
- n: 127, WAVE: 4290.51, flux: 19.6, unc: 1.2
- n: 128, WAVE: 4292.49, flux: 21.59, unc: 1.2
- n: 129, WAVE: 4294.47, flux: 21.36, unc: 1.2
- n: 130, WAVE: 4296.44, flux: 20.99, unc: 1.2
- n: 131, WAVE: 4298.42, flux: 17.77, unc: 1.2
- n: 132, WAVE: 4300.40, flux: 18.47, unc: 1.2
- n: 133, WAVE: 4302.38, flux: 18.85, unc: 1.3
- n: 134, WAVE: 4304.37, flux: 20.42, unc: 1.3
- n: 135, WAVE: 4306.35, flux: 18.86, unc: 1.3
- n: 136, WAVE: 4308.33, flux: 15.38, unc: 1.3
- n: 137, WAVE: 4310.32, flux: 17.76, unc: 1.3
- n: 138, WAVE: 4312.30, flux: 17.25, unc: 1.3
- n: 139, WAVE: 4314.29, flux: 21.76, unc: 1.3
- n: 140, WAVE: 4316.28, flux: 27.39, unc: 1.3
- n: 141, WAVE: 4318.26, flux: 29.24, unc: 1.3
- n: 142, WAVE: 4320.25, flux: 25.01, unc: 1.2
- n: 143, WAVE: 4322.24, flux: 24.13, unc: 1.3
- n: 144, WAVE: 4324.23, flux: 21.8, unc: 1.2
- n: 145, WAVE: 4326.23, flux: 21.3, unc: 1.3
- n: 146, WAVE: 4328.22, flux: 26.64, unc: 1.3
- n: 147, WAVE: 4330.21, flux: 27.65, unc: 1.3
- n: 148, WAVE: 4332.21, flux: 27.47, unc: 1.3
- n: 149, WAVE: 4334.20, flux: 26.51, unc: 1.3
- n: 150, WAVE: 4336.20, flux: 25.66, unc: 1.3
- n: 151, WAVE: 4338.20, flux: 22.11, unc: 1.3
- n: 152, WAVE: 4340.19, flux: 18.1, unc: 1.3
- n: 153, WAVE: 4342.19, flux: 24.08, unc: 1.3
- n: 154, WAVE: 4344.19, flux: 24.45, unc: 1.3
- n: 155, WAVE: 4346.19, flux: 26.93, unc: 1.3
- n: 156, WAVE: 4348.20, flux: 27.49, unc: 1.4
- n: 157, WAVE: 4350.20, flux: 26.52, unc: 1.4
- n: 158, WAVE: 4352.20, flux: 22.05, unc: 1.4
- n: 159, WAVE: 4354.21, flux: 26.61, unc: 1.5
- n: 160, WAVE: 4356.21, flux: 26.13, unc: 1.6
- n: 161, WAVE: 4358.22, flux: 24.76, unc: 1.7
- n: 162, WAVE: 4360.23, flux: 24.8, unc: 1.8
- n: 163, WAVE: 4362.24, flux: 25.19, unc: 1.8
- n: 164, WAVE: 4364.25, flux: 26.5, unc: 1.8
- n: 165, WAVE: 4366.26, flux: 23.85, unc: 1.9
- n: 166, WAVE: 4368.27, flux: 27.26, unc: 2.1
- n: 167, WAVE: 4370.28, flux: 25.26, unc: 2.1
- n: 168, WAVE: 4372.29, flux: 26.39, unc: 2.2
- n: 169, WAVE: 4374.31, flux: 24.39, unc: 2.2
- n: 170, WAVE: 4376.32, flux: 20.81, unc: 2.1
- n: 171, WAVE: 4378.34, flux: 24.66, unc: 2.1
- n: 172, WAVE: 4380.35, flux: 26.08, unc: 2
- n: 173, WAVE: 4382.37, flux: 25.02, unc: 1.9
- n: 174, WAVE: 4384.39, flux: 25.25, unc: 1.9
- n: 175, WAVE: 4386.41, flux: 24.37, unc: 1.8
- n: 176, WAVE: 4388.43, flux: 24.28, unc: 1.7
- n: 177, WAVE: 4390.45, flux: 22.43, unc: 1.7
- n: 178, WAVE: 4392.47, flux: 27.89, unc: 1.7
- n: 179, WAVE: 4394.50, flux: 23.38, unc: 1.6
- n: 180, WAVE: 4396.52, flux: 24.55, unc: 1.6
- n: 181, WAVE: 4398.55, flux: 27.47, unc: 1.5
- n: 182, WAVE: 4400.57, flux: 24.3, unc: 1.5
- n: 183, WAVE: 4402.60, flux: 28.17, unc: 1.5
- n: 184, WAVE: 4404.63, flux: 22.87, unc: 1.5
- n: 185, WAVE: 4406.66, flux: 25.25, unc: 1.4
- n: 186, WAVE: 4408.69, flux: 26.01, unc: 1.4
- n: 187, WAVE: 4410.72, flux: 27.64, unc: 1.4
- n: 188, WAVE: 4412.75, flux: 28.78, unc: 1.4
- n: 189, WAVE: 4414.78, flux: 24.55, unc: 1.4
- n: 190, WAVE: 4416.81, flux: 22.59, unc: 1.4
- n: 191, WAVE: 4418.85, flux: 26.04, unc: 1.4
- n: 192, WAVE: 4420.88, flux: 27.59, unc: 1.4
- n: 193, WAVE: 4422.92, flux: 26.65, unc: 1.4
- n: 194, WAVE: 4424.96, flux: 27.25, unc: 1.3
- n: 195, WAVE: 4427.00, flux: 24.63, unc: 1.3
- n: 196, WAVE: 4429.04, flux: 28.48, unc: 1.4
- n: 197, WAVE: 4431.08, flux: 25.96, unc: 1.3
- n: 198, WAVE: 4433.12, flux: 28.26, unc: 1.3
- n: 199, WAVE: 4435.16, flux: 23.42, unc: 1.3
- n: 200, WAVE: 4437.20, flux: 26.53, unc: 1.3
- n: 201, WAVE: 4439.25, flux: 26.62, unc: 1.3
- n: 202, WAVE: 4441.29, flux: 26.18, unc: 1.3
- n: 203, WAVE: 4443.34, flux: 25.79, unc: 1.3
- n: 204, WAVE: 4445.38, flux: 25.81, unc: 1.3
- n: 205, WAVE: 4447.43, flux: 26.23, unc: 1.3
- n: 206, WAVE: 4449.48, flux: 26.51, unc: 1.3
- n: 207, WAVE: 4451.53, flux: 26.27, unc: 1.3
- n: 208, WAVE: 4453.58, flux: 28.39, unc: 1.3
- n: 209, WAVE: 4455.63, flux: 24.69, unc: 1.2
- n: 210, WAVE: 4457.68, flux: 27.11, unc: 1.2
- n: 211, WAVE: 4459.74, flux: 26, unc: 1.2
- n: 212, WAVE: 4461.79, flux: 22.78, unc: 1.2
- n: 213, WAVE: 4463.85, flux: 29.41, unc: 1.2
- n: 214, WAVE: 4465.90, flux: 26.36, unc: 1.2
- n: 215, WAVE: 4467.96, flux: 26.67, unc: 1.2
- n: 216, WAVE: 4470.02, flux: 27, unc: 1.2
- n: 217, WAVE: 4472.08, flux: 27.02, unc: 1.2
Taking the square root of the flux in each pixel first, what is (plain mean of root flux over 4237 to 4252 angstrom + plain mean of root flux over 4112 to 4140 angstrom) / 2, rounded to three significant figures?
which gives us 4.79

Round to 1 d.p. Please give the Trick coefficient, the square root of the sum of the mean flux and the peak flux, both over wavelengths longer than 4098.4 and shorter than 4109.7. 6.7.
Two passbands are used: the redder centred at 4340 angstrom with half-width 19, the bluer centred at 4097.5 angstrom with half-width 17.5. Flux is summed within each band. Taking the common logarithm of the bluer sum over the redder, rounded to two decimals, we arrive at -0.05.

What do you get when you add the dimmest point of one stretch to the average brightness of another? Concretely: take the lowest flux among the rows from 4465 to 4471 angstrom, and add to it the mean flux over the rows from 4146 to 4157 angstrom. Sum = 50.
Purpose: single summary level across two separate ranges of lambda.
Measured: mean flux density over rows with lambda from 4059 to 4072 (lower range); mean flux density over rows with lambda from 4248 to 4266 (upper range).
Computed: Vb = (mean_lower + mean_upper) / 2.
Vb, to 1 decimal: 21.8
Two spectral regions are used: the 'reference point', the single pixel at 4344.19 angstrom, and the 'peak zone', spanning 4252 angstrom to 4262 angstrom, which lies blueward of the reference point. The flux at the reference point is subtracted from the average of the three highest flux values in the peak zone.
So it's -1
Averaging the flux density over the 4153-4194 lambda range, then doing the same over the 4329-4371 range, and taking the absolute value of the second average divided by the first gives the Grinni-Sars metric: 1.10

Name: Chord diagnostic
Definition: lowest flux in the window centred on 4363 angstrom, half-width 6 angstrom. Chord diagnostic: 23.85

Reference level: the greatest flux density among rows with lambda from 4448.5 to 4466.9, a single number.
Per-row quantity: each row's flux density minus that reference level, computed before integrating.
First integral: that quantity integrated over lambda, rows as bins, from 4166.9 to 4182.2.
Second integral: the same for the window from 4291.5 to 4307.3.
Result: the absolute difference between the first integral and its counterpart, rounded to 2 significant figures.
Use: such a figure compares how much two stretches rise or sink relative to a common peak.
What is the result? 48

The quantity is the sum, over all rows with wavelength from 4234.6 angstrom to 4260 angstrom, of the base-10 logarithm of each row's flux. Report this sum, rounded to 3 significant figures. 17.7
